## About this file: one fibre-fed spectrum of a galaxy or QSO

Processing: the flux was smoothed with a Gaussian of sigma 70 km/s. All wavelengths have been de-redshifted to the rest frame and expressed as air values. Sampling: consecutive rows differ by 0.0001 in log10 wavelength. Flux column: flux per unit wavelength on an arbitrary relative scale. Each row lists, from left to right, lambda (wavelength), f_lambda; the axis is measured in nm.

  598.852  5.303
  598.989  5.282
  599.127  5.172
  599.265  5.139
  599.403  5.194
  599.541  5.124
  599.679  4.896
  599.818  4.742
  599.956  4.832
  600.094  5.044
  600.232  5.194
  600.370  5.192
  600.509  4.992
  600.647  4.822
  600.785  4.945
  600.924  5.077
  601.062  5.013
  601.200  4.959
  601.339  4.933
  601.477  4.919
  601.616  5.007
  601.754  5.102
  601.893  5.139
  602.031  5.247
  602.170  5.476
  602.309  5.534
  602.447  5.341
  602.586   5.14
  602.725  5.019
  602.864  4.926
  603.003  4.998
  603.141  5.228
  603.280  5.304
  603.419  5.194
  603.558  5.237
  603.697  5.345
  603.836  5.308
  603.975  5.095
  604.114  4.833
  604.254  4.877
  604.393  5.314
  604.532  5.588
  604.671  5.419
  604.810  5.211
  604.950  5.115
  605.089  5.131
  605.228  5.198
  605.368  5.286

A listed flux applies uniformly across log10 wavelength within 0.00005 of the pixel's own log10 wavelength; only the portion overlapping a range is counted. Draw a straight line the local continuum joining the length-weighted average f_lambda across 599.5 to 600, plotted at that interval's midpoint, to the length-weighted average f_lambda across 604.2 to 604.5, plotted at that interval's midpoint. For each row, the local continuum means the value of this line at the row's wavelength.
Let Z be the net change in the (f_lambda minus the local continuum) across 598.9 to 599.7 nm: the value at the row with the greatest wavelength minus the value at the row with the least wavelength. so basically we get -0.43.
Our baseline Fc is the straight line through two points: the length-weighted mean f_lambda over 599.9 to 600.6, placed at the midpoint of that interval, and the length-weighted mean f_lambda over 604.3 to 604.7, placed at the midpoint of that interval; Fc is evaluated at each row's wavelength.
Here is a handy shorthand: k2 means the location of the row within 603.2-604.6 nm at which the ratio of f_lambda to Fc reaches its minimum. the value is 604.114 nm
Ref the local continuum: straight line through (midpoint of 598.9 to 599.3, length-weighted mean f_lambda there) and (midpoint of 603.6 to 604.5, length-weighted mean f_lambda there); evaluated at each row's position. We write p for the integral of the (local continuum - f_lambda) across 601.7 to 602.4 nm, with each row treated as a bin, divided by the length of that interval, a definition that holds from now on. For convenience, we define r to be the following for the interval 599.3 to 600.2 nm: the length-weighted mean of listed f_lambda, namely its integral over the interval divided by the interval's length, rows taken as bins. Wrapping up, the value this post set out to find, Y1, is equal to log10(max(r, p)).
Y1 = 0.6977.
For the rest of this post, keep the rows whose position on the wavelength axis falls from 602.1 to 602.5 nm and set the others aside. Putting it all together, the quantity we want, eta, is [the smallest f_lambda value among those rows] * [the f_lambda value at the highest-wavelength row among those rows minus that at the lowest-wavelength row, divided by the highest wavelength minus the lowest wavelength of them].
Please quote -3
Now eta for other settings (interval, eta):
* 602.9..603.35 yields 6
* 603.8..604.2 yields -8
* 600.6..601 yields 4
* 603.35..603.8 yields 3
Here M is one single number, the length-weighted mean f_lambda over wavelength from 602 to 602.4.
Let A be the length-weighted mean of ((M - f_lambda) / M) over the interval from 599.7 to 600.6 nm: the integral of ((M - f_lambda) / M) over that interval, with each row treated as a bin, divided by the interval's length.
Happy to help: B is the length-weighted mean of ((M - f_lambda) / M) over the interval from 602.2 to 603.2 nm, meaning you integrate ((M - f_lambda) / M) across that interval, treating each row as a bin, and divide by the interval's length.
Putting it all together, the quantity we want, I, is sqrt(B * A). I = 0.061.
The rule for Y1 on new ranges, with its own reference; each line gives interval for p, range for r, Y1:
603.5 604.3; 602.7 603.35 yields 0.7078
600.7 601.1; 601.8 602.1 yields 0.7151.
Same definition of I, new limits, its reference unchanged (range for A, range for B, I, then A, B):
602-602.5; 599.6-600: 0.019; 0.003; 0.110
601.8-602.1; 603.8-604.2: 0.056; 0.045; 0.070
